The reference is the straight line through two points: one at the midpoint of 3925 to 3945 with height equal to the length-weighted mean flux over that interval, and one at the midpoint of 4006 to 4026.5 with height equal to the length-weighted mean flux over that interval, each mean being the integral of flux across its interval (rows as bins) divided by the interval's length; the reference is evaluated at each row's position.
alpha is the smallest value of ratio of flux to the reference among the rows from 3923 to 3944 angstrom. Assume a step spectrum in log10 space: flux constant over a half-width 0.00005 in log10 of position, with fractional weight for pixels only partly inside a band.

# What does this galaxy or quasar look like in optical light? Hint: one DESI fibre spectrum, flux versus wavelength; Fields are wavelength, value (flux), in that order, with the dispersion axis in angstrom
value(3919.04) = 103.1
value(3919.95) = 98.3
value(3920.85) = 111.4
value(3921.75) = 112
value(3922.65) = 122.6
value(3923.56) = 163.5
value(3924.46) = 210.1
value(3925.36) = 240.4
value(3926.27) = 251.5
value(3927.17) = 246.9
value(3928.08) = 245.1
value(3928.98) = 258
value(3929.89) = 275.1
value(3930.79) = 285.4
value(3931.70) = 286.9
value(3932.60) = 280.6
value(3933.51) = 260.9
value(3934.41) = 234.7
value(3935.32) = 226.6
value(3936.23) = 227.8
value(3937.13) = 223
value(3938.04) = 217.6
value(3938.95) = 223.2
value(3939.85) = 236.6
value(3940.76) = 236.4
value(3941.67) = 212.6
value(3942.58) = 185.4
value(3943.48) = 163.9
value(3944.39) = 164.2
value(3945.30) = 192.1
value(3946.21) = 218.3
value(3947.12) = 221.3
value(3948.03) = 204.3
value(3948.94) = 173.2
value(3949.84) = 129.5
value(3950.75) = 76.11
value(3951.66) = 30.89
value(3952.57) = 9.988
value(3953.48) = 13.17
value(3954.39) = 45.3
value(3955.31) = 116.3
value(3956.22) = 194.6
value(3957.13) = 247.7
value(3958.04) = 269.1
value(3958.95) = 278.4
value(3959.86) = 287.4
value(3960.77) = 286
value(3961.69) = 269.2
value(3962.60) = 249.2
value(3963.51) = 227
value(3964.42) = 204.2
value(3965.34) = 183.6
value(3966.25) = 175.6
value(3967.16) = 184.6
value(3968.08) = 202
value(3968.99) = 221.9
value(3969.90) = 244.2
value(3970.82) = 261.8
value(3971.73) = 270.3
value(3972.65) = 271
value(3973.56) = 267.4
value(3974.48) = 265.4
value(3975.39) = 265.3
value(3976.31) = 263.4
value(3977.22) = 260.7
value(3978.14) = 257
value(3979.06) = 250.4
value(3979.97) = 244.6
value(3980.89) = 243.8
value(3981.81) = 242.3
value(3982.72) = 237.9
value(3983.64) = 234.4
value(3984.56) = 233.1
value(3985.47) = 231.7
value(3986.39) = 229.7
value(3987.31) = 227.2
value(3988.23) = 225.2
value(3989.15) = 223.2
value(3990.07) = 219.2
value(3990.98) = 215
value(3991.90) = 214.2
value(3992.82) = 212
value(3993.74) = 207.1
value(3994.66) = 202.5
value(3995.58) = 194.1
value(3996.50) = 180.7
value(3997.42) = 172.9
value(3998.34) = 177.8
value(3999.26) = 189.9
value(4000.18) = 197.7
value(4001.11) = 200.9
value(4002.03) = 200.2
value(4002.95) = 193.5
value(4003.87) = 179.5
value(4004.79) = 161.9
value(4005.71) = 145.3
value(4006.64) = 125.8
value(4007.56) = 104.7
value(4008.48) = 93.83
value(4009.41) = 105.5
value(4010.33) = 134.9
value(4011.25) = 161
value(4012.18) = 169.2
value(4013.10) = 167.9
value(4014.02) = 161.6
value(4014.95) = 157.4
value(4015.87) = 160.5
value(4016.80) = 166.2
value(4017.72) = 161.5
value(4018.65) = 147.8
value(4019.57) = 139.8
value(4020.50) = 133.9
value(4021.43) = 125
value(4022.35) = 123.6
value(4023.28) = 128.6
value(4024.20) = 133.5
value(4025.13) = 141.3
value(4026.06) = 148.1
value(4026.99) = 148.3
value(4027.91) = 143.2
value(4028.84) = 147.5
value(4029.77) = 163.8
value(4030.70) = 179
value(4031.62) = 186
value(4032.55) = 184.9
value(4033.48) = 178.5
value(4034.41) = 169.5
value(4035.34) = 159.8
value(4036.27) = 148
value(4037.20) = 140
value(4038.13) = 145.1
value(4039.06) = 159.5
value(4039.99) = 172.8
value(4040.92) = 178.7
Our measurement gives 0.66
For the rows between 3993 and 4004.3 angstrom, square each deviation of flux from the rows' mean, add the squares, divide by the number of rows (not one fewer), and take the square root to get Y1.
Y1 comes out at 11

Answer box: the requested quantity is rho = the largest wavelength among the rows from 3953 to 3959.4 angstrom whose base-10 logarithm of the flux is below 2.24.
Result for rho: 3955.31 angstrom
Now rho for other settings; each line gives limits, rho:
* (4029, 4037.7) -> 4037.20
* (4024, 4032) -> 4029.77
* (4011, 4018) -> 4017.72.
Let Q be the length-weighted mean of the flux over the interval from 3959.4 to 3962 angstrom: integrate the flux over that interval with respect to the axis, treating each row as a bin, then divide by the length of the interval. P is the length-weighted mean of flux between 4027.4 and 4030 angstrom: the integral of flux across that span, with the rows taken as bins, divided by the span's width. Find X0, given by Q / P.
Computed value 1.9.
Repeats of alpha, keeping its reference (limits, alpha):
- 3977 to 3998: 1.06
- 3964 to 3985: 0.88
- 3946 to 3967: 0.05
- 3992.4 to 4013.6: 0.63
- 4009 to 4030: 0.71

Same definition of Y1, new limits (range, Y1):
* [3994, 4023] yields 30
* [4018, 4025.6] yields 8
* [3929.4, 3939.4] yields 27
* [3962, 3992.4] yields 25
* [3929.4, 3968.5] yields 73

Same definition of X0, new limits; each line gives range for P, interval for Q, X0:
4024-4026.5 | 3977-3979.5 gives 1.8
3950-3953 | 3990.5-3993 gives 4.5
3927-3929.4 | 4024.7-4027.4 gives 0.6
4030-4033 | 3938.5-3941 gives 1.3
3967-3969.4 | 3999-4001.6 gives 1.0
